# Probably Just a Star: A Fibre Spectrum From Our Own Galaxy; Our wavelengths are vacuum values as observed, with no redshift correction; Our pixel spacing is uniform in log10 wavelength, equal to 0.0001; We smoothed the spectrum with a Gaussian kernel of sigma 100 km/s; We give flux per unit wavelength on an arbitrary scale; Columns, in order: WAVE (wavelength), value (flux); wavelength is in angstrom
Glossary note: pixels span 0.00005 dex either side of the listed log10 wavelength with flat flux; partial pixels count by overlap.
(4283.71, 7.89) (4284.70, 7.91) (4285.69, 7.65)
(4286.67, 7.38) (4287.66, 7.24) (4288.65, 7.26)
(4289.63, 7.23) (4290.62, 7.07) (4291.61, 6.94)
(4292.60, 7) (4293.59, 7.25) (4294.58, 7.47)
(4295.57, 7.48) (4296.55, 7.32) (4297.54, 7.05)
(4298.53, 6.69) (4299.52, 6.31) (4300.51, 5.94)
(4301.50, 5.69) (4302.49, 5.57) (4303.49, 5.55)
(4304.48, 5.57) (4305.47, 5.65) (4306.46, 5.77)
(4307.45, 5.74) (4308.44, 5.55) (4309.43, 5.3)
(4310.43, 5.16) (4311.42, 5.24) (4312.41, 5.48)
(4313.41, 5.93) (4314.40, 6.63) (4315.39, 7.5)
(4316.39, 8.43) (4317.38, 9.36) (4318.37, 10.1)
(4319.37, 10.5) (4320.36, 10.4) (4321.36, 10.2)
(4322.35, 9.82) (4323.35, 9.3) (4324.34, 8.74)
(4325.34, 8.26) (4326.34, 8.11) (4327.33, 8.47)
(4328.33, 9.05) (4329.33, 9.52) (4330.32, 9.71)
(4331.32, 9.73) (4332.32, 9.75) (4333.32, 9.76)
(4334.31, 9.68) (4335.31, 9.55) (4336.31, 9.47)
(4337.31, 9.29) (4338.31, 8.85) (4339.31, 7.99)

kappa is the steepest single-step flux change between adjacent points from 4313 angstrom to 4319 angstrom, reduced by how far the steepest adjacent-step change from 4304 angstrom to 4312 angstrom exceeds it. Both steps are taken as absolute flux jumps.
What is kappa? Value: 1.61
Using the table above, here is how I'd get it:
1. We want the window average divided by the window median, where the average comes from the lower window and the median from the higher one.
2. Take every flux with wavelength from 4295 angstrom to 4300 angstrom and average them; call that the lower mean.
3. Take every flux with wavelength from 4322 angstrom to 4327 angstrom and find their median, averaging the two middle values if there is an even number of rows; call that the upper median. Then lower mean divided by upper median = 0.80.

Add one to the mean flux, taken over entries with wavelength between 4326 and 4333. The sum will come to 10.2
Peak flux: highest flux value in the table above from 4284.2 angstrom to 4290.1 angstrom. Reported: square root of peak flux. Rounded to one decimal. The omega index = 2.8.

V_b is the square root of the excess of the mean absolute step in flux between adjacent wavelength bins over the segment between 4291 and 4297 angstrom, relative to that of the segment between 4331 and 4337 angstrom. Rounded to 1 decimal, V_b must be 0.3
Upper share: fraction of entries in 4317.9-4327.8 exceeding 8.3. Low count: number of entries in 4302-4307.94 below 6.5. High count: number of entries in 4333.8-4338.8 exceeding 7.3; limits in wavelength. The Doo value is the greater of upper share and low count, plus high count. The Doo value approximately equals 11.0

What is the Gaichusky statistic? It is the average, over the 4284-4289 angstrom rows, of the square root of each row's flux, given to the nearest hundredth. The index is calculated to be 2.74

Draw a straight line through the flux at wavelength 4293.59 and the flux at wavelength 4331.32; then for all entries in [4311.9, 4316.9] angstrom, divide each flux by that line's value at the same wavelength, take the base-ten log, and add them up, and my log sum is -0.54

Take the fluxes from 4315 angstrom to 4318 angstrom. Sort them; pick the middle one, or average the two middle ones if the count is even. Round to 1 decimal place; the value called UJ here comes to 8.4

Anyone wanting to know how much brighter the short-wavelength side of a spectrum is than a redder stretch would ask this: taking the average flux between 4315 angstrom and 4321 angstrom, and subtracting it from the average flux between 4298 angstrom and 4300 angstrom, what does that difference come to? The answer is -2.9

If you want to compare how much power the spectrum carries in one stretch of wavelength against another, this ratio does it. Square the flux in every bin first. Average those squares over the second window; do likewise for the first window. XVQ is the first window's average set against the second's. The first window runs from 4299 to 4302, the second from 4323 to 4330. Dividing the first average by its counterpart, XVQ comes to 0.46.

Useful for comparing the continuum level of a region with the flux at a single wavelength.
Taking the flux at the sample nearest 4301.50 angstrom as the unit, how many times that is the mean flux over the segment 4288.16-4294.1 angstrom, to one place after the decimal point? 1.3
